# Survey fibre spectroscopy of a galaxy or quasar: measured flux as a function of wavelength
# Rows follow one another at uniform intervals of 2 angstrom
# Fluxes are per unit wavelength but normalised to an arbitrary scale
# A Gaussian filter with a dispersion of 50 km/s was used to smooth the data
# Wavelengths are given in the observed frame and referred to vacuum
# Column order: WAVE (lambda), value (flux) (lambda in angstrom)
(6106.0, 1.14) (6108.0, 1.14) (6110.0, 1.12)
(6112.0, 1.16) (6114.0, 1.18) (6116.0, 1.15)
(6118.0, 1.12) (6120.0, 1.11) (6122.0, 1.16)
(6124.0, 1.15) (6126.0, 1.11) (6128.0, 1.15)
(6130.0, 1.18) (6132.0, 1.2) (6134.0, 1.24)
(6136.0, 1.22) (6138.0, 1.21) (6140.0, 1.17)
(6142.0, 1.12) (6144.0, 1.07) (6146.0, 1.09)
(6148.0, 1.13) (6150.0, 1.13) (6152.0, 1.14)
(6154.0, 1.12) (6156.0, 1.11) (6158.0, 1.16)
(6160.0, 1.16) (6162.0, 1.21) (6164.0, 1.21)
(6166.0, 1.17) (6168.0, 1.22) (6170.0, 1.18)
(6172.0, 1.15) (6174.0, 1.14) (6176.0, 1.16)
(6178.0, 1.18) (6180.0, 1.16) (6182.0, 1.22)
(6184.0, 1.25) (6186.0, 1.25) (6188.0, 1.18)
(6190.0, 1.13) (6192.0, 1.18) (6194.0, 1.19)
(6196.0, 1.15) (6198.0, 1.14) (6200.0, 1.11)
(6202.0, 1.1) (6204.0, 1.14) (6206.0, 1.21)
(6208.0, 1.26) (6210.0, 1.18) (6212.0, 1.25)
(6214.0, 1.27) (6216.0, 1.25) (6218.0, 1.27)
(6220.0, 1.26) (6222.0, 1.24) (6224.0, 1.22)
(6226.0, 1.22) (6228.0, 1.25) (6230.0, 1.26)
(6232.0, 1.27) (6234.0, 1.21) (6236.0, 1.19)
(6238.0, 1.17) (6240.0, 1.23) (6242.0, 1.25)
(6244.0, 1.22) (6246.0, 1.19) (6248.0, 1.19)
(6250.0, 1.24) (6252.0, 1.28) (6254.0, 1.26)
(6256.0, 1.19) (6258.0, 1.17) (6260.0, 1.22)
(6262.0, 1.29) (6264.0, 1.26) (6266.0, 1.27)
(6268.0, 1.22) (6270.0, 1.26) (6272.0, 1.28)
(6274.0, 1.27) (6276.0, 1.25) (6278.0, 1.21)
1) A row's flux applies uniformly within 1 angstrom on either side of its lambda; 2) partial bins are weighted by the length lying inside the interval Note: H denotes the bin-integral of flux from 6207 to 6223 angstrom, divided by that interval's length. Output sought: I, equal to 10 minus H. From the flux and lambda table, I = 8.75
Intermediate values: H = 1.25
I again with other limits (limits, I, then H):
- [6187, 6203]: 8.85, 1.15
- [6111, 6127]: 8.86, 1.14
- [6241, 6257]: 8.77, 1.23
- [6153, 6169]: 8.83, 1.17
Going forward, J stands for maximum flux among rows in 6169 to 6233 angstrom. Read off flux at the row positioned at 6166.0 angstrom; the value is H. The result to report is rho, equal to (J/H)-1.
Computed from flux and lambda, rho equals 0.085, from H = 1.17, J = 1.27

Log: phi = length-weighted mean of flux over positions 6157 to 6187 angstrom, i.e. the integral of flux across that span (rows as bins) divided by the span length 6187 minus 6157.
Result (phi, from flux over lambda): 1.19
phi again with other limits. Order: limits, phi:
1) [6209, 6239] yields 1.23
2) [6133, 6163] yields 1.15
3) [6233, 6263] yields 1.22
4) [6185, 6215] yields 1.18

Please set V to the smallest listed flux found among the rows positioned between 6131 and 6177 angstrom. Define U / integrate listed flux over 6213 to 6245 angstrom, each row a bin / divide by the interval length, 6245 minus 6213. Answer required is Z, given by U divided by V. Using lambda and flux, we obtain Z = 1.16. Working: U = 1.24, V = 1.07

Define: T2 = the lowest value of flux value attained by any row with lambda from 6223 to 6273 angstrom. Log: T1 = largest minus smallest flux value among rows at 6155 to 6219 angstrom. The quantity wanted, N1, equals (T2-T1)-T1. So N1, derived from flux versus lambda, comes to 0.830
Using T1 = 0.170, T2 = 1.17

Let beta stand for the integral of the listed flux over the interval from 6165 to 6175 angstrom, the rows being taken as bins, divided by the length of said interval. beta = 1.17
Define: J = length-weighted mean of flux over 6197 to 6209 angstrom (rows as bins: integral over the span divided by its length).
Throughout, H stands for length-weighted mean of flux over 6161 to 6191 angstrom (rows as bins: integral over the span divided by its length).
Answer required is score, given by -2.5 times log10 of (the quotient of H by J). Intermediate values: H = 1.19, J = 1.16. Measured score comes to -0.03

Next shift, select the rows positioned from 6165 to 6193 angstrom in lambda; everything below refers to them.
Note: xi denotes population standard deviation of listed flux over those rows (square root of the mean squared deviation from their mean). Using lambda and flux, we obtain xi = 0.037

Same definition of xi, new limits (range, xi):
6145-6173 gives 0.038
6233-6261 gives 0.033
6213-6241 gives 0.030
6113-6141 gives 0.039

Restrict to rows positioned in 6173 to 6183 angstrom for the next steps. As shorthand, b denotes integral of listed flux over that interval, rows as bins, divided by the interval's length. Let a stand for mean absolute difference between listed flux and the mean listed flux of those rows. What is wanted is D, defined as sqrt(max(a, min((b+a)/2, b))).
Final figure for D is 0.77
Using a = 0.022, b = 1.172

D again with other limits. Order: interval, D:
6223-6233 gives 0.79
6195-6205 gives 0.76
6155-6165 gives 0.78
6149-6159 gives 0.76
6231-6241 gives 0.79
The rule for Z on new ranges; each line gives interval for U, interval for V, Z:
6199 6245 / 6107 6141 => 1.10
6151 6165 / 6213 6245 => 0.99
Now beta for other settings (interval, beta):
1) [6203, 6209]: 1.20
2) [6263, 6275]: 1.26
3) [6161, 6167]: 1.20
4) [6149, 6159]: 1.13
